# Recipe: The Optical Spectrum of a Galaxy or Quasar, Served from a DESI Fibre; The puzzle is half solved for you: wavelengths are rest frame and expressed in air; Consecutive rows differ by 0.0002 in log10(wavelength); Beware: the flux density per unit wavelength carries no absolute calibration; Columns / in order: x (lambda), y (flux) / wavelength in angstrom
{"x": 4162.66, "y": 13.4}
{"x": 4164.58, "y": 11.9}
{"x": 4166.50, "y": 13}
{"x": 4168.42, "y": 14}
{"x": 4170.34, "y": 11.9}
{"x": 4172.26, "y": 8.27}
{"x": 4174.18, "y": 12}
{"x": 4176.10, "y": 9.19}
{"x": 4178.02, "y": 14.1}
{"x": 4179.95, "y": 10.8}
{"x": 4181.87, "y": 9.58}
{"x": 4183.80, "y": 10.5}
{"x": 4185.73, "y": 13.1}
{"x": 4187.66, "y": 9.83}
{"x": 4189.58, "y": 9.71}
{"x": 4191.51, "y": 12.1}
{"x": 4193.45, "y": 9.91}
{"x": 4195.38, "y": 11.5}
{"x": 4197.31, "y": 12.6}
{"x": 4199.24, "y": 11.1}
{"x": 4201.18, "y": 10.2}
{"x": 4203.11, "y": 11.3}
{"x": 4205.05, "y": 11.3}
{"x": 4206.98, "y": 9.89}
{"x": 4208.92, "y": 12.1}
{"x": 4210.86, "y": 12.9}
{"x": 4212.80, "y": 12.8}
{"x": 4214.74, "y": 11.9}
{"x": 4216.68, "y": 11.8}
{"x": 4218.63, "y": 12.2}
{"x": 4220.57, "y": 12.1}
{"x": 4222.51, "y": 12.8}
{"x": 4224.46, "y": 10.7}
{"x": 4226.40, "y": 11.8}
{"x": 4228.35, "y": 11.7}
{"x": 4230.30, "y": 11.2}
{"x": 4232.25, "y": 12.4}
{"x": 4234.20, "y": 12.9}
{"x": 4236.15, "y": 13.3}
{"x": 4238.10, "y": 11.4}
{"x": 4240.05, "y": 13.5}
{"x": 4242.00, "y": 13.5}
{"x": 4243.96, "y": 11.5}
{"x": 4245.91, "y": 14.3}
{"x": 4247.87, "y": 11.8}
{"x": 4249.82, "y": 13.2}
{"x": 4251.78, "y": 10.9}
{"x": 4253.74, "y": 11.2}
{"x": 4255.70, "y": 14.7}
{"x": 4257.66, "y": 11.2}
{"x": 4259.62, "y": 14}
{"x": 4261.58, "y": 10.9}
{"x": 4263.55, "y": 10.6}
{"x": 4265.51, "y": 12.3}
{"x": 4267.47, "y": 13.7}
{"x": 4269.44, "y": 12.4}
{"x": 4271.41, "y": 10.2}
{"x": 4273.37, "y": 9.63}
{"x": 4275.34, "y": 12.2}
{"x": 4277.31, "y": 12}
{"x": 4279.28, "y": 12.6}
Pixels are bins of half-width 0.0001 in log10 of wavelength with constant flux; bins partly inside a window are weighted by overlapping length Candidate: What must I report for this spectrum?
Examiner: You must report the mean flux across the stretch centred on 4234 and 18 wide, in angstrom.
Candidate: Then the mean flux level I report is 12.4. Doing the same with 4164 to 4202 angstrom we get 11.3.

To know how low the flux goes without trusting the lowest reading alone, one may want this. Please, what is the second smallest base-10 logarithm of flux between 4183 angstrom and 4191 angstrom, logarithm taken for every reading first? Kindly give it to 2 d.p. 0.99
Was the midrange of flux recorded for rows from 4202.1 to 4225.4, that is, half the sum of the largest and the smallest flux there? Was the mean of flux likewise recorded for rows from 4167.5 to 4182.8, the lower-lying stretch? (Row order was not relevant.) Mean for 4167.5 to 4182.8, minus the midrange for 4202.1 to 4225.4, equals -0.16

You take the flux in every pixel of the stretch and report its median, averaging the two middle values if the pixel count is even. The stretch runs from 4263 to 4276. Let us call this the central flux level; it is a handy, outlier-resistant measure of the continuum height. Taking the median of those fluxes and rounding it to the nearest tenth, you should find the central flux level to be 12.2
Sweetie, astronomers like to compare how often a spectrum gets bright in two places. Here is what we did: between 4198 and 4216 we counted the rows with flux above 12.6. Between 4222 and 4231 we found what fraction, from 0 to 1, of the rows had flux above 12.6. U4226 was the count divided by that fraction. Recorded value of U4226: 10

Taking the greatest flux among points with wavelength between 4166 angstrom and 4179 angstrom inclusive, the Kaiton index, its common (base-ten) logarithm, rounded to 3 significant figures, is 1.15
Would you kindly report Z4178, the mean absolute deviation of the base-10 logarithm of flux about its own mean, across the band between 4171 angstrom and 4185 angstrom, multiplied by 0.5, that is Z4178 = 0.029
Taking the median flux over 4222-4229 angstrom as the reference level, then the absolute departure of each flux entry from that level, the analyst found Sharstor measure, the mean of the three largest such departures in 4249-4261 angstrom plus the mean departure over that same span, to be 3.6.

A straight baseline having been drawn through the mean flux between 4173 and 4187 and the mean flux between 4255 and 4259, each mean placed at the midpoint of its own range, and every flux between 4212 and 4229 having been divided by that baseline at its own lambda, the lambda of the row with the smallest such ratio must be 4224.46 angstrom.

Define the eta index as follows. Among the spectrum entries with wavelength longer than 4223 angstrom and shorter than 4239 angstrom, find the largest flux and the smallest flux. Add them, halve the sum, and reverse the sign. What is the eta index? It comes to -12.0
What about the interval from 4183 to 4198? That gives -11.4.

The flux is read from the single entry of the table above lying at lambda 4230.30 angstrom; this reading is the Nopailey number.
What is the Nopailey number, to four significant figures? 11.20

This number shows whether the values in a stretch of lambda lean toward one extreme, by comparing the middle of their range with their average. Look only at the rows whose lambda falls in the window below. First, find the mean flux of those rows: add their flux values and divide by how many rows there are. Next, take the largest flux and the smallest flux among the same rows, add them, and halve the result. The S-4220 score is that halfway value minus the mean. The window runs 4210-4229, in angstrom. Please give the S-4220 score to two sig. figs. -0.27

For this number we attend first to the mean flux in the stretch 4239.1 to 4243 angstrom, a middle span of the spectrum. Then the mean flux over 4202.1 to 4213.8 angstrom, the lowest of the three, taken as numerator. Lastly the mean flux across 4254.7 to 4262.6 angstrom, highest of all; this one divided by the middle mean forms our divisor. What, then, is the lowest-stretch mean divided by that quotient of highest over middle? 12.5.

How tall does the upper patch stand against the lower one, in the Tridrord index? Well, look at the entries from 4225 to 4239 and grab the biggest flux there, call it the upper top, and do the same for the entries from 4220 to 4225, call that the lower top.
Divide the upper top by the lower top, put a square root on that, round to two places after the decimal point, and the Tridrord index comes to 1.02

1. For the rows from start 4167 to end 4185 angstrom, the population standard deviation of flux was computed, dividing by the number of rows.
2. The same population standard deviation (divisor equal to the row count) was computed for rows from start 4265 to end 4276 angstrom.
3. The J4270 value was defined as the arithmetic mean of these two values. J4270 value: 1.66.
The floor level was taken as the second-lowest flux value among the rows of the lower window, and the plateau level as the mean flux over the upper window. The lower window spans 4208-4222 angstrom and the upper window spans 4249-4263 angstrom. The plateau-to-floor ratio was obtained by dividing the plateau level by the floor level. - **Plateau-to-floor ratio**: 1.03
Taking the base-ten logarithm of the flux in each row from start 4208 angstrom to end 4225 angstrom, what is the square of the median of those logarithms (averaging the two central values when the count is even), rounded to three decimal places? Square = 1.172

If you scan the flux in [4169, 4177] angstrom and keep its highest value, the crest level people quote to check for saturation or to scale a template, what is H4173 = 12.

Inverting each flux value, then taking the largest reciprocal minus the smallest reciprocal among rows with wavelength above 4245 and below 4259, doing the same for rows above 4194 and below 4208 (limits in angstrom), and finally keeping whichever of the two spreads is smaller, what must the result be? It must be 0.022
